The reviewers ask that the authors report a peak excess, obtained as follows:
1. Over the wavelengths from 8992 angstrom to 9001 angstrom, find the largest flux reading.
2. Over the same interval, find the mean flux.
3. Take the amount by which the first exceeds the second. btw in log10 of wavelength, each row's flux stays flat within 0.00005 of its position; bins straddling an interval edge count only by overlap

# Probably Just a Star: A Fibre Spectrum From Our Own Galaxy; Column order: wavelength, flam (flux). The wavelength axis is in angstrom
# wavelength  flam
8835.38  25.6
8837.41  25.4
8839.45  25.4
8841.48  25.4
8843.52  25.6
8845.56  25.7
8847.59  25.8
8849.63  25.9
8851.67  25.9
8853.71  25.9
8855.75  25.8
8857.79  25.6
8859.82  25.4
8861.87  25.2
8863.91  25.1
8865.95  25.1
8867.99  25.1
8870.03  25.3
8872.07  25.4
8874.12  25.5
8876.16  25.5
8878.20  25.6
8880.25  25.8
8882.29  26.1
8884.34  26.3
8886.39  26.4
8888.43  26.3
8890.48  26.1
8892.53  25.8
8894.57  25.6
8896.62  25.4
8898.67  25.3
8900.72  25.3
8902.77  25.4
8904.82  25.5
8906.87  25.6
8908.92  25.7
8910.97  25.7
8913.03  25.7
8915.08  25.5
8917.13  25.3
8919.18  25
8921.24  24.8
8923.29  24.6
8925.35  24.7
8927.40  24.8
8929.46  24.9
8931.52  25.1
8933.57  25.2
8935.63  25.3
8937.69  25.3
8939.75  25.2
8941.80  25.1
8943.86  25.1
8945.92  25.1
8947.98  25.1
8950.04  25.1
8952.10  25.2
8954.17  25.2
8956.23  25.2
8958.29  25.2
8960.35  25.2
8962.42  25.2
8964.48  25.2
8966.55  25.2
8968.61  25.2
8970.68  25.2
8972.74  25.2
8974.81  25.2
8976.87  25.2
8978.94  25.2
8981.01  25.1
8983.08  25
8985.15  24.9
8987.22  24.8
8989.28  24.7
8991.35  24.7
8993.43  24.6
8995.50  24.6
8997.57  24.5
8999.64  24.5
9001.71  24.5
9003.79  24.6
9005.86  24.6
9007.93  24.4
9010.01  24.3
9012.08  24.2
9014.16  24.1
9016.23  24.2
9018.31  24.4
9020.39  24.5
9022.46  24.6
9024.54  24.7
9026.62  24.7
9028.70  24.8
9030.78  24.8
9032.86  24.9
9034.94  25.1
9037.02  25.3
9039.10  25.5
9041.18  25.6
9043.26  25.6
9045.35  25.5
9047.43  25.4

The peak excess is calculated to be 0.05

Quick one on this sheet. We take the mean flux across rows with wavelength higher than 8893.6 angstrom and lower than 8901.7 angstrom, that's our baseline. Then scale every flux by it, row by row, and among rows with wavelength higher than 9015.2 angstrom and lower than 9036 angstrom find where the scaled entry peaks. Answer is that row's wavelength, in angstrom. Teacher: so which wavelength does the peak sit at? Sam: 9034.94 angstrom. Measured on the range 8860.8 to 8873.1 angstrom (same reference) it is 8872.07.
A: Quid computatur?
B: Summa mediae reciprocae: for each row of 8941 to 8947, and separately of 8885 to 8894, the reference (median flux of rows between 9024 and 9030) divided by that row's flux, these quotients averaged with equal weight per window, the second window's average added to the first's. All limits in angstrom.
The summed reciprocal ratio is 1.93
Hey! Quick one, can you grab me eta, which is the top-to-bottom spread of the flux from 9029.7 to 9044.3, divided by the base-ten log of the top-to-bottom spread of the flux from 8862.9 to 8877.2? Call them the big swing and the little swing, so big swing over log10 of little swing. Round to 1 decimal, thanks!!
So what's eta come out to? -2.0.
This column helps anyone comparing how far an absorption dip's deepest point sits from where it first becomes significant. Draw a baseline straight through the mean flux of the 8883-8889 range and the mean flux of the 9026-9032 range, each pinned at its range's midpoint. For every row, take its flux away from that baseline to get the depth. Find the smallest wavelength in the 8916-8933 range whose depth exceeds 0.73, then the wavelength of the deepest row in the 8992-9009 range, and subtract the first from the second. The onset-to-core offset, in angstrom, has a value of 78.4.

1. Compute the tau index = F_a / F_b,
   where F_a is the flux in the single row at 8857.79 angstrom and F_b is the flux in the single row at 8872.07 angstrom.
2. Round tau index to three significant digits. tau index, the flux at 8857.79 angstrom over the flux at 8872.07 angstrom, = 1.01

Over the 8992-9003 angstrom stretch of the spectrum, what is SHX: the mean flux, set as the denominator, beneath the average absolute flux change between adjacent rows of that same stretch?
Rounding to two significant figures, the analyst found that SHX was 0.0010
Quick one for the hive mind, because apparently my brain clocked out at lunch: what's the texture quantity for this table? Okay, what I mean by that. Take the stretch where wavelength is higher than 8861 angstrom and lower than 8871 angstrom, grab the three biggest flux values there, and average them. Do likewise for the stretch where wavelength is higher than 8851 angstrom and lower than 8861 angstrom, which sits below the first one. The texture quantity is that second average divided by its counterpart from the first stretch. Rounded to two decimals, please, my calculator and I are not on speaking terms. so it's 1.03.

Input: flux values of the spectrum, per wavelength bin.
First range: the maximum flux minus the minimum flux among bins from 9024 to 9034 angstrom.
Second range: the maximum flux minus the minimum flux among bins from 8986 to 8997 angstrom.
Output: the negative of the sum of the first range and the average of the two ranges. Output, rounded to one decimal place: -0.4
